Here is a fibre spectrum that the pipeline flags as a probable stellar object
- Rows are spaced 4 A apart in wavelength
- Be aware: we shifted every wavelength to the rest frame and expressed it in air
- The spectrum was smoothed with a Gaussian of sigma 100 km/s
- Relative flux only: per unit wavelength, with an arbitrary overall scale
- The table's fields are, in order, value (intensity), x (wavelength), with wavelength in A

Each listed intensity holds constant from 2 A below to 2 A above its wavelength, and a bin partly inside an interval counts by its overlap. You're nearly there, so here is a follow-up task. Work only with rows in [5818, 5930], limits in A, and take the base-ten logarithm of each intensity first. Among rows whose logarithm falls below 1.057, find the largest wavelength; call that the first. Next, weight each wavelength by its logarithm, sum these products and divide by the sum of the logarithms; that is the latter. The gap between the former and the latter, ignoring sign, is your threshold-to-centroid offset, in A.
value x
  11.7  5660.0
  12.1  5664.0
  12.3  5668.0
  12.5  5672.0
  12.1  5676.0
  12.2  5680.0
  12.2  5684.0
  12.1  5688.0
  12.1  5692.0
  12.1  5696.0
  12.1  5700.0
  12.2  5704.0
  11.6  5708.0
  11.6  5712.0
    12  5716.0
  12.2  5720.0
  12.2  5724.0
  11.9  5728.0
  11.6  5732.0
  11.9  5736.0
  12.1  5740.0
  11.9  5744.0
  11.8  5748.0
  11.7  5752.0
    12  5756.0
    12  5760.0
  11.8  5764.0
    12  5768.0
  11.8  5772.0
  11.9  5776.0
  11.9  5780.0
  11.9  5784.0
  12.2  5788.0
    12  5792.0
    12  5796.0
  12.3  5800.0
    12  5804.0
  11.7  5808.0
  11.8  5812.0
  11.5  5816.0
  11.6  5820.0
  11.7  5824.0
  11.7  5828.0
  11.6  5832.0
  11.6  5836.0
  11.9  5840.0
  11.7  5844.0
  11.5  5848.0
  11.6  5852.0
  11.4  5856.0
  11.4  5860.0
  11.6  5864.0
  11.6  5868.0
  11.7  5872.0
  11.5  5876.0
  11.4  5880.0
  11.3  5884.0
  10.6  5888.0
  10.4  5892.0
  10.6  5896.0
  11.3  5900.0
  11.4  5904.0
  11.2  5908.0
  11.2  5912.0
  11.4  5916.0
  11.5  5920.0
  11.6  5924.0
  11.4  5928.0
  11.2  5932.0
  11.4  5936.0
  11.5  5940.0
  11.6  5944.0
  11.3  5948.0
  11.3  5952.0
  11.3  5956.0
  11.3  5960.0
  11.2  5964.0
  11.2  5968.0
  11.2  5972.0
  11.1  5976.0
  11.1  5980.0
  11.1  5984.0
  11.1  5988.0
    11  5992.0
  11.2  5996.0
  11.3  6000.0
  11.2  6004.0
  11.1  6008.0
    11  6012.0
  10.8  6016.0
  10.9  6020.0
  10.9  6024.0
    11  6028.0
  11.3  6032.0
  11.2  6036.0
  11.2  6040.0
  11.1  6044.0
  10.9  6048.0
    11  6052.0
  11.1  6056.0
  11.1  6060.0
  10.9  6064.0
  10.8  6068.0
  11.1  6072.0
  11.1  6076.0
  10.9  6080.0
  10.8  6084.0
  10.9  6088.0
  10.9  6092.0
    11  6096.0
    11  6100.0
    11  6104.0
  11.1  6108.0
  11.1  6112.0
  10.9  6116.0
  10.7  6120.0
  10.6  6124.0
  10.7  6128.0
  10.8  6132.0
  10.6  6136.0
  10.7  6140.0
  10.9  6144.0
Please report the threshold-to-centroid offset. 54.2 A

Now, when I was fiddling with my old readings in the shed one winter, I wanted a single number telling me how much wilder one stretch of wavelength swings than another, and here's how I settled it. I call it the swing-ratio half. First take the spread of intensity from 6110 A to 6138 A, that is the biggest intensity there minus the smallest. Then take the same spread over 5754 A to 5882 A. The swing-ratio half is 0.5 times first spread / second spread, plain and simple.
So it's 0.28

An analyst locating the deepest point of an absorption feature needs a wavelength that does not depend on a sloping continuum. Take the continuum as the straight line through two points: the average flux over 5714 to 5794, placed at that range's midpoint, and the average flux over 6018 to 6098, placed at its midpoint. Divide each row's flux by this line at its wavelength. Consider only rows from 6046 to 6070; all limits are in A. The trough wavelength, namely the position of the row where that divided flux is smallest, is 6068.0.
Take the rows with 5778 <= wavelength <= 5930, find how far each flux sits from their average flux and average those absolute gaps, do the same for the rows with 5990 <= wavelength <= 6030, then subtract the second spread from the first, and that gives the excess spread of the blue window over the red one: 0.15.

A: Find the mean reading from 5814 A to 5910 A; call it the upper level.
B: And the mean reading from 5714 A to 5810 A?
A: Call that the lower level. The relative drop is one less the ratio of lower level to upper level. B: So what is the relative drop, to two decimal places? -0.05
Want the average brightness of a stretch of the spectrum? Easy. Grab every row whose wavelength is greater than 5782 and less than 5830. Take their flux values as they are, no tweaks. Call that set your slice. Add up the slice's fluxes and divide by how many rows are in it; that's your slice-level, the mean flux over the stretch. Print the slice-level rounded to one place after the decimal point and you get 11.9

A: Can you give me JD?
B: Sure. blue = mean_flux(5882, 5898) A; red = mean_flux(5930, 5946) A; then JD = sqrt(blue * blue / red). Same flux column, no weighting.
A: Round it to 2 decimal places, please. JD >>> 3.17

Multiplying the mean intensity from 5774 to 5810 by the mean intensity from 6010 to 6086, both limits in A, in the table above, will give 132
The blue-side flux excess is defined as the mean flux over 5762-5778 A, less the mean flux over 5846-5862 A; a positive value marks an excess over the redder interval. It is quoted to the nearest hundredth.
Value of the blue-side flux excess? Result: 0.40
